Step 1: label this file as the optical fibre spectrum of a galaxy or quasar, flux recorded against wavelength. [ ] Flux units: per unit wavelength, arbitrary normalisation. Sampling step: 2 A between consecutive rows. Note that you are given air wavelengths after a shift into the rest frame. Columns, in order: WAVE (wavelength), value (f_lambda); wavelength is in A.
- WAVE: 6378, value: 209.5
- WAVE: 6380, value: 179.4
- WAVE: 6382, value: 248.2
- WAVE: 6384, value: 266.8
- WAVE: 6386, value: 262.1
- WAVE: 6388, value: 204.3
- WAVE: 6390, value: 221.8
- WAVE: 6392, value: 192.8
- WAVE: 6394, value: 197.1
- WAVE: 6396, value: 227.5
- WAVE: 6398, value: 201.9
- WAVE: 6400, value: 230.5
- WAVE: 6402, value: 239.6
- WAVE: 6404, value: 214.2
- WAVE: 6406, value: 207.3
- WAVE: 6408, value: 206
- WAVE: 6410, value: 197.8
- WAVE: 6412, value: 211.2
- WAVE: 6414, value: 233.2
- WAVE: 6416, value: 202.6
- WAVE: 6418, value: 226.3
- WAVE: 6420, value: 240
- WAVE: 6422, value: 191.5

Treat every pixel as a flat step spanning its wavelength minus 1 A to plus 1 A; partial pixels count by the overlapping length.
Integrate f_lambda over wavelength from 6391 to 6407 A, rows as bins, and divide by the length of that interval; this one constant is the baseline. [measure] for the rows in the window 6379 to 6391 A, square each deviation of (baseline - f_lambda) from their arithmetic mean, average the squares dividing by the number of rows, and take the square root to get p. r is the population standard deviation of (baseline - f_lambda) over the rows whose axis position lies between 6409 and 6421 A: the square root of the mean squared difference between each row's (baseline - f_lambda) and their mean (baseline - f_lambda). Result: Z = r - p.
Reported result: -16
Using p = 32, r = 15.7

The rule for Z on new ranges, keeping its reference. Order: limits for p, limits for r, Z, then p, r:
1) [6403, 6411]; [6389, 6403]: 11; 6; 17.0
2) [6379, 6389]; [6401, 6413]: -21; 34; 13.1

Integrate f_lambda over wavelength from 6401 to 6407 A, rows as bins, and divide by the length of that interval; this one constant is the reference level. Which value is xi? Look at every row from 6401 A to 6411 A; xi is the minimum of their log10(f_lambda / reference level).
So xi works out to -0.0469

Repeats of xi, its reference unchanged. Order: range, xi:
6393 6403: -0.0485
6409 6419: -0.0469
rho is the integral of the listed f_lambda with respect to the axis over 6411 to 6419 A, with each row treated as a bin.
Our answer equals 1747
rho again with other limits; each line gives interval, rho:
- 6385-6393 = 1762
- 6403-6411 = 1651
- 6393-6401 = 1714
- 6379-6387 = 1913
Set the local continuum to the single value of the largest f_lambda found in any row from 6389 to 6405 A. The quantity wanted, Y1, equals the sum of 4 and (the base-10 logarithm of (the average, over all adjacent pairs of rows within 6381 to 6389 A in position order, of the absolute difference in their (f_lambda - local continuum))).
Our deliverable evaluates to 5.43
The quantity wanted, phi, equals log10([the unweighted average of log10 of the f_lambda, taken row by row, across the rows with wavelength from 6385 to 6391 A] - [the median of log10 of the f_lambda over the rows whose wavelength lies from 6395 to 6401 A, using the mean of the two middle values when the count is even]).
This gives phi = -2.9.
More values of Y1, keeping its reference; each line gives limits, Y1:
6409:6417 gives 5.34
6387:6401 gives 5.35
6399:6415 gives 5.09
